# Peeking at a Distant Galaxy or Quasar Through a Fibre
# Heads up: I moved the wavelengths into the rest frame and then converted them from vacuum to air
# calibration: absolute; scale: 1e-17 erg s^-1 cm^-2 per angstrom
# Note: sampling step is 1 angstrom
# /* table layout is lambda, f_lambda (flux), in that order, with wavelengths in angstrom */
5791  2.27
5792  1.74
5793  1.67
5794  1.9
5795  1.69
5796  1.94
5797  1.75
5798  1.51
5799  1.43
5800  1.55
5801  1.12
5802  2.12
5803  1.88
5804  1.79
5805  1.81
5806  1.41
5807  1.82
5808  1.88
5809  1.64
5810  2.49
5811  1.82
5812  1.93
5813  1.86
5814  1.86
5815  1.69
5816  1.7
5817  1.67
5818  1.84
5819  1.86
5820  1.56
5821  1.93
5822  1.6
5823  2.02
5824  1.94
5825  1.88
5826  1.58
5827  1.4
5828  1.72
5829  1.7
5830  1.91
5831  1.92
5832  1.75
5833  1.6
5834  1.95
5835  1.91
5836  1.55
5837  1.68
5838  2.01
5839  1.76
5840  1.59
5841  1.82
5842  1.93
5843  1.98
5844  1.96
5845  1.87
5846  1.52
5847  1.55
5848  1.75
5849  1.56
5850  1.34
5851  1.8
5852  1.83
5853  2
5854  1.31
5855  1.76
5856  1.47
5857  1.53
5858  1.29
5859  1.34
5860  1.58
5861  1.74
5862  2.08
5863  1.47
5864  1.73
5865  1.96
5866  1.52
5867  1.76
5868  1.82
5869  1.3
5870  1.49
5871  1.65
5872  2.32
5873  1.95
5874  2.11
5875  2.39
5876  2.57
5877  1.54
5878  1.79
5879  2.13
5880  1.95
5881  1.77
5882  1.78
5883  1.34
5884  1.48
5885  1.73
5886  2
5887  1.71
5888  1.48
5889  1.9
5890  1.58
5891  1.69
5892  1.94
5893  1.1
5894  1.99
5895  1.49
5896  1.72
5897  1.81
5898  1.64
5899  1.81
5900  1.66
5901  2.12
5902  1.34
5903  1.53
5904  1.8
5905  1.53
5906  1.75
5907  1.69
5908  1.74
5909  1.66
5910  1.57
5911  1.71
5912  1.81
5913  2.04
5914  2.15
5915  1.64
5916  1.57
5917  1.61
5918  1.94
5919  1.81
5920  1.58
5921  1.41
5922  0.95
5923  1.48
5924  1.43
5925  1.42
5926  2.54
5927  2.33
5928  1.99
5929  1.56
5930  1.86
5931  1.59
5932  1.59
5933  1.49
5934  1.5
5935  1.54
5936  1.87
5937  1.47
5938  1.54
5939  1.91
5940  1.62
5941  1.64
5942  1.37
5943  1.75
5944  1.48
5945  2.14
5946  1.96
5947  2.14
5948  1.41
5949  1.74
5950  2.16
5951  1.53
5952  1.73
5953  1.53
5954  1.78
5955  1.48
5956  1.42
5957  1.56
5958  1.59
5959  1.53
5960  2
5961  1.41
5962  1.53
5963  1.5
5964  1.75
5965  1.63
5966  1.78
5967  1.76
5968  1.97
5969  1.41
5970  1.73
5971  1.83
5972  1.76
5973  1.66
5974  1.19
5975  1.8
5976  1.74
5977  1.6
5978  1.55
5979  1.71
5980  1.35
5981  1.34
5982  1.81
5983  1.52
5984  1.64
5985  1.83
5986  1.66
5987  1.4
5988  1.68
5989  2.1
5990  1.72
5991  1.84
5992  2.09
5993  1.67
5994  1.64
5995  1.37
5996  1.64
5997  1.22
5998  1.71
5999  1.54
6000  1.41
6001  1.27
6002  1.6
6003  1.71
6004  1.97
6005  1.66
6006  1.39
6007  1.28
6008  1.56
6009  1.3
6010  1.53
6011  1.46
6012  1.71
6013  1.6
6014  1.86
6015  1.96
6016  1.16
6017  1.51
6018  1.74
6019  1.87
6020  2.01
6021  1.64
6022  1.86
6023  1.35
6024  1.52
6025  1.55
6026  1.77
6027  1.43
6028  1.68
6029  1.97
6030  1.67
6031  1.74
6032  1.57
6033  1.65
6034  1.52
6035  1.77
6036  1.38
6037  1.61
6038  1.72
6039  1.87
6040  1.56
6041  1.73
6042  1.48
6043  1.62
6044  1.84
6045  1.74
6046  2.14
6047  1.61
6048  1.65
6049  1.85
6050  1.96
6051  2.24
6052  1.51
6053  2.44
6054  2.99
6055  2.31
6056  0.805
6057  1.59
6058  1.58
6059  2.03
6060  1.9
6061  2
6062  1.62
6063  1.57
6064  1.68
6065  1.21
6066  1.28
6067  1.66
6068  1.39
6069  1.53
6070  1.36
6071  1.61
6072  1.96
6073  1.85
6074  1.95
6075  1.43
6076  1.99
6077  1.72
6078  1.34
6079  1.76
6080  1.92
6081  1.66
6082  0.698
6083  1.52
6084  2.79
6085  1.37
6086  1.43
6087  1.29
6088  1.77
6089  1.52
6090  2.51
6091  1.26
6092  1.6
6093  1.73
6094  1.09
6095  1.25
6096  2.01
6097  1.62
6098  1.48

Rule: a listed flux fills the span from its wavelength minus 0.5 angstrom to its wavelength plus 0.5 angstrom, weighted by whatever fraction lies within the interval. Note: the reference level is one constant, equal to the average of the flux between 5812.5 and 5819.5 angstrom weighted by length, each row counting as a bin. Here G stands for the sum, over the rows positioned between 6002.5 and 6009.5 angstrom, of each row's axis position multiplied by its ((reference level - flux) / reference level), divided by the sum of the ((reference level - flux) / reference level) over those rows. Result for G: 6007.5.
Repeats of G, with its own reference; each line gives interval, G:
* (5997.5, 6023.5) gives 6008.2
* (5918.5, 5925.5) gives 5922.6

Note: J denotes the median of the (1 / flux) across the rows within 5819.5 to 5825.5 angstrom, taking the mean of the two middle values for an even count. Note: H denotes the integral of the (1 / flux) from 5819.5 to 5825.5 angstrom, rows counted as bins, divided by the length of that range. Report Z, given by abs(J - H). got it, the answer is 0.029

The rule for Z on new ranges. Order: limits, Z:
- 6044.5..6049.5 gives 0.013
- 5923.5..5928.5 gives 0.043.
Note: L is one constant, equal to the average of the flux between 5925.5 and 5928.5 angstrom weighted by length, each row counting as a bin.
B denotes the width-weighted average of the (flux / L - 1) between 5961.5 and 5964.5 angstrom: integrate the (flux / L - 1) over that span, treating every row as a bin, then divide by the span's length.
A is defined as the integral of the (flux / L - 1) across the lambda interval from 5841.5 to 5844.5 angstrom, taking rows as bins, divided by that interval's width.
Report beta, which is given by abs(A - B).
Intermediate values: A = -0.14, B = -0.30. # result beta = 0.159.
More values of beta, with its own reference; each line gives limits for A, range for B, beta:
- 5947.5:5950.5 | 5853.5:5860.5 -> 0.132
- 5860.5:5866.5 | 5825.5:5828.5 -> 0.080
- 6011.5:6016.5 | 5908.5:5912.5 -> 0.013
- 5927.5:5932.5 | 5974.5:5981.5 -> 0.058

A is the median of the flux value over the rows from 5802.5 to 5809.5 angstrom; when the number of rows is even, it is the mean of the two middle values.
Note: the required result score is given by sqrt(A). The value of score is 1.35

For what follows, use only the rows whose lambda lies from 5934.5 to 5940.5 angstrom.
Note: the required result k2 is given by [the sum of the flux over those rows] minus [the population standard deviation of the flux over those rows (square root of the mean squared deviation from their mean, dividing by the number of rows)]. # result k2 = 9.8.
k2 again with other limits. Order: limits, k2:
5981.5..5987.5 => 9.7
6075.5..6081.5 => 10.2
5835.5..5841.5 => 10.3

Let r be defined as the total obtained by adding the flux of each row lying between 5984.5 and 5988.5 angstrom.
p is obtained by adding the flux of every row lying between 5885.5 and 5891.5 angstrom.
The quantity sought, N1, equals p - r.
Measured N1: 4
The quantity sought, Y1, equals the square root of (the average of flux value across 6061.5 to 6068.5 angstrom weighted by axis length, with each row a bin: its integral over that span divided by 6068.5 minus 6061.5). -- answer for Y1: 1.22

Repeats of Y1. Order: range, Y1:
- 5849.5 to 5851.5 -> 1.25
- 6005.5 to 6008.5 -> 1.19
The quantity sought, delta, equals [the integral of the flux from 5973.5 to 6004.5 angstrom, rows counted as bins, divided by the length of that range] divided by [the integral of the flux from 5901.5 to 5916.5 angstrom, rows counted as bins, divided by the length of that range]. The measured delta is 0.95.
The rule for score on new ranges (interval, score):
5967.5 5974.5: 1.32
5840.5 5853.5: 1.35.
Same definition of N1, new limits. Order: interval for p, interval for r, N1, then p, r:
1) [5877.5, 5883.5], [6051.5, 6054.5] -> 4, 10.8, 7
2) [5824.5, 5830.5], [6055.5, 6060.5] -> 2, 10.2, 8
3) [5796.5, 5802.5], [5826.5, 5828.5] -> 6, 9.5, 3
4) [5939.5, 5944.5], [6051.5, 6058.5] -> -5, 7.9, 13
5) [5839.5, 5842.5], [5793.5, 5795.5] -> 2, 5.3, 4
